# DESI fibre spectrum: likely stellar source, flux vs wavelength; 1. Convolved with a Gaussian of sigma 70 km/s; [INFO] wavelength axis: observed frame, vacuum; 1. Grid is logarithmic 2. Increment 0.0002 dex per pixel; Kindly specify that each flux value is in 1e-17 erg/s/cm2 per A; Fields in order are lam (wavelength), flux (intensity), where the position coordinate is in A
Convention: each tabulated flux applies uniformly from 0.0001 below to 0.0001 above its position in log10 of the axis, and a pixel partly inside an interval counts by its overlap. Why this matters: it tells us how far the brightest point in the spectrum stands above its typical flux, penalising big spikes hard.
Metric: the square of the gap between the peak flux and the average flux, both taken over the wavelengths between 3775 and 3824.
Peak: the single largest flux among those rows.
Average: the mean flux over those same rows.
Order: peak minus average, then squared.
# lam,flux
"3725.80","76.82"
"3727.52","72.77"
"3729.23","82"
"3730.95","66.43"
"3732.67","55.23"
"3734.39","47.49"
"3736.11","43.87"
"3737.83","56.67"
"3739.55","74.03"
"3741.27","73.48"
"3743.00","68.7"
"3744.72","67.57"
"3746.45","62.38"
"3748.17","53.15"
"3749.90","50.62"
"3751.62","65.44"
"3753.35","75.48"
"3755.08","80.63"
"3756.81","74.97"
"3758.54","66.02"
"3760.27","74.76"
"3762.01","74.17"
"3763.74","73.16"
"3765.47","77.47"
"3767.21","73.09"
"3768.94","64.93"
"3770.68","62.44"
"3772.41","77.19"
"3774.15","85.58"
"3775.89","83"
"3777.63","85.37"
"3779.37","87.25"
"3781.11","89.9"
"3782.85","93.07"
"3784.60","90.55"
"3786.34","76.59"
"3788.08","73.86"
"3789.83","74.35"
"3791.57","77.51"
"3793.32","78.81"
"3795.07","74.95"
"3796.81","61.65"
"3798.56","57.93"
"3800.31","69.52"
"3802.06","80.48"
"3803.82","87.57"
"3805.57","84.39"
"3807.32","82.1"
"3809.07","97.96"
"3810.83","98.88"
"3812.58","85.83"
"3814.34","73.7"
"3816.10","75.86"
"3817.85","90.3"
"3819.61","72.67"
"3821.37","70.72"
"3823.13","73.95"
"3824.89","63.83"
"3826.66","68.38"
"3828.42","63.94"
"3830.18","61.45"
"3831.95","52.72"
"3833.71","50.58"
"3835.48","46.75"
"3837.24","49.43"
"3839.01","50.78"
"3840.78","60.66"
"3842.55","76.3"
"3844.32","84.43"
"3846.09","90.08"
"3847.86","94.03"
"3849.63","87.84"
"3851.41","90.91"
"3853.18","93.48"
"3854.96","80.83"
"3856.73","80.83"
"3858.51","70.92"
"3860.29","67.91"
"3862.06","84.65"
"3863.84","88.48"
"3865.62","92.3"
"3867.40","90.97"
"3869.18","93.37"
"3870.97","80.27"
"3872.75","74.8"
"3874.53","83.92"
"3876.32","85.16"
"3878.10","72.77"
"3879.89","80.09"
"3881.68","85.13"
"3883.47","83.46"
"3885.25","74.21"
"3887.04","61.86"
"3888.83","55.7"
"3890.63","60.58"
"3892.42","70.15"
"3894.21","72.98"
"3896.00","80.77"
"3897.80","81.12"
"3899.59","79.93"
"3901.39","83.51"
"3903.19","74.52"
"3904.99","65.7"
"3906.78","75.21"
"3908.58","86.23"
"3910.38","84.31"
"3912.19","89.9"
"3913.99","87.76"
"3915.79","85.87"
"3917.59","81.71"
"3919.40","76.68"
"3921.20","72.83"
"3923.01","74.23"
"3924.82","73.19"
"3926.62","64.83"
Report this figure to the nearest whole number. 345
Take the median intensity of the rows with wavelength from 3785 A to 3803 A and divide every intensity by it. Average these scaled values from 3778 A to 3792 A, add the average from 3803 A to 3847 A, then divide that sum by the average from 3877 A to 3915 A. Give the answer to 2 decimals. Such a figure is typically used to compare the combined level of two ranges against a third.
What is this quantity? 2.03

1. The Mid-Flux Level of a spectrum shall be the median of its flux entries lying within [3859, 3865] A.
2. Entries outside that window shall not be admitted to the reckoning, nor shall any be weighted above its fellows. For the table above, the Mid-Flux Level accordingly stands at 85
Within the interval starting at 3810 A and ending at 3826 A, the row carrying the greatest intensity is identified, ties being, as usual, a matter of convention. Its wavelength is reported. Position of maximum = 3810.83 A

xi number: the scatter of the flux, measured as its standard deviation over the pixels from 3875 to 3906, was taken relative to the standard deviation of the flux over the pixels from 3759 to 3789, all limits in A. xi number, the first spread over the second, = 1.04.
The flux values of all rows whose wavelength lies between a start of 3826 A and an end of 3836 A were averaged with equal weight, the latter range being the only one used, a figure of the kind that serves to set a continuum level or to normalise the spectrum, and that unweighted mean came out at 57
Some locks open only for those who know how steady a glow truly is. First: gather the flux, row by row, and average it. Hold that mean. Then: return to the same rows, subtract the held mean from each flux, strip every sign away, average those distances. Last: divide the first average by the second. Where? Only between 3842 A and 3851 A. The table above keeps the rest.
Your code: 18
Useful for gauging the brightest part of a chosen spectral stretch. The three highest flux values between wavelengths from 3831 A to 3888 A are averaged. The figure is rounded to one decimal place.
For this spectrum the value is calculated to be 93.6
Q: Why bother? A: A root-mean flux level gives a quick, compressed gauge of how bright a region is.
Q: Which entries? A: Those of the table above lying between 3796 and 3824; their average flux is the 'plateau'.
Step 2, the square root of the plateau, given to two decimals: 8.89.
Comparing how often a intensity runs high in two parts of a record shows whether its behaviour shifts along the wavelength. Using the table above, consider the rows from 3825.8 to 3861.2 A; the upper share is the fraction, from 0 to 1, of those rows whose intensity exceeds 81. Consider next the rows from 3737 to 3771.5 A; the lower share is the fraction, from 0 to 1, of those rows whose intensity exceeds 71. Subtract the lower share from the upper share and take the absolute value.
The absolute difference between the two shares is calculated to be 0.2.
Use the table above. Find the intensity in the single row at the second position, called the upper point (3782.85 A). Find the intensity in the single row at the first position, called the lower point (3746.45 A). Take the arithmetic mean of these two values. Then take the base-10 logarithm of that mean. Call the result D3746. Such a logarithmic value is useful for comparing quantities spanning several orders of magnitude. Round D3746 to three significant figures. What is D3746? 1.89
